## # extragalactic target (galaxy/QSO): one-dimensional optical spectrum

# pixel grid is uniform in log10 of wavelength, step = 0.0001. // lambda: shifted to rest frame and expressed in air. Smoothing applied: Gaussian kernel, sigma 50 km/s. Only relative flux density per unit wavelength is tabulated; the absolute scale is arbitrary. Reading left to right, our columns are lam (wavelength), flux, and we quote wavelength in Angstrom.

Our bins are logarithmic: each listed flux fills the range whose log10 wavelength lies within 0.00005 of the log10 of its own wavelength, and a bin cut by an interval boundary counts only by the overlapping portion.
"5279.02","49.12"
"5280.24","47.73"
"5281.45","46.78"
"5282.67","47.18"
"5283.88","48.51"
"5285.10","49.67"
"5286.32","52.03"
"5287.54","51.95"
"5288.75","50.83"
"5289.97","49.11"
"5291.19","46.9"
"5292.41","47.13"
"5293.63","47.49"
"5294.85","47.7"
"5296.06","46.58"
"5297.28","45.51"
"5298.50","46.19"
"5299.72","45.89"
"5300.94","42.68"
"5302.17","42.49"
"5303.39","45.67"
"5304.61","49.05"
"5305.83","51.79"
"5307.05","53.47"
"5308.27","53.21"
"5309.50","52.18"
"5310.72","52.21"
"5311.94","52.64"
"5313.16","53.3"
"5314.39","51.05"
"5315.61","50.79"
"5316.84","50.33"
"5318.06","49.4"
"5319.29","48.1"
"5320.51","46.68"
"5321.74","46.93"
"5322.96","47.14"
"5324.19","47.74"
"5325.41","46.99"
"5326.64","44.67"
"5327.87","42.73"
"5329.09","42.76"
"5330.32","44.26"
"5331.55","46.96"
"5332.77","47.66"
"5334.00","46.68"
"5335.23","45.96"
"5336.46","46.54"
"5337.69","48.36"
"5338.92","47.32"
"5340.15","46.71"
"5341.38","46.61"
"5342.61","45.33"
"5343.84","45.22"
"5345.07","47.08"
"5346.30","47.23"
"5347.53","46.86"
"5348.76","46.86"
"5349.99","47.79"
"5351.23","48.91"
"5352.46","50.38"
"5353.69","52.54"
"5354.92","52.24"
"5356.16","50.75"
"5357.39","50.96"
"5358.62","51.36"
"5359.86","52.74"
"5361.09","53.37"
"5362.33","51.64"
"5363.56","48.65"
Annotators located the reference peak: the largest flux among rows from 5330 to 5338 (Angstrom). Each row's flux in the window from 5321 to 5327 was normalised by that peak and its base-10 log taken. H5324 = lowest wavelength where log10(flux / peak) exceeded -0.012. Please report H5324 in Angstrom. 5322.96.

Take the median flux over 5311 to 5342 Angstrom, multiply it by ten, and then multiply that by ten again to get 4699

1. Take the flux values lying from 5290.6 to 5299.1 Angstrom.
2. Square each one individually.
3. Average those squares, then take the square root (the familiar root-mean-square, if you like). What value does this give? 46.8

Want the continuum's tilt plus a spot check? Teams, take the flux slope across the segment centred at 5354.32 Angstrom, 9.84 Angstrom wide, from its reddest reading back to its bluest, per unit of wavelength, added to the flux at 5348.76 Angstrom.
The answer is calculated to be 47.3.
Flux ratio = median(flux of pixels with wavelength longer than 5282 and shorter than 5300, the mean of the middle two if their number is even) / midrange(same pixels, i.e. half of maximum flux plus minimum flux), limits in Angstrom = 0.97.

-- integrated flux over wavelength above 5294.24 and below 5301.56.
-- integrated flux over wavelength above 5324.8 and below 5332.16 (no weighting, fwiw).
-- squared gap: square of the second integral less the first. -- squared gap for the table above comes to 32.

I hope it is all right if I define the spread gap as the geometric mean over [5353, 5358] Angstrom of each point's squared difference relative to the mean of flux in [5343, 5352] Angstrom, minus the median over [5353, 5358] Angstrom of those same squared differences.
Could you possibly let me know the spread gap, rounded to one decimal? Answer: -0.8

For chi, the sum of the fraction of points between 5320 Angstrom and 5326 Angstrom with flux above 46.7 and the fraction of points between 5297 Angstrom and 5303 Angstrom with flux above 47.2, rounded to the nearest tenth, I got 0.8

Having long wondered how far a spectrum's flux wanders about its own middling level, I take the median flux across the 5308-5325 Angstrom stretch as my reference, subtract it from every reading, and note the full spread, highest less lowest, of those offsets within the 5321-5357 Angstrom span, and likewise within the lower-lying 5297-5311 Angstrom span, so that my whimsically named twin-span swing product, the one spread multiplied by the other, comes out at 108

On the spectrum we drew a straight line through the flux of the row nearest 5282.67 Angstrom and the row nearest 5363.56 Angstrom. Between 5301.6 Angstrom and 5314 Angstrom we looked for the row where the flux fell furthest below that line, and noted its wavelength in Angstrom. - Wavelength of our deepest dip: 5302.17 Angstrom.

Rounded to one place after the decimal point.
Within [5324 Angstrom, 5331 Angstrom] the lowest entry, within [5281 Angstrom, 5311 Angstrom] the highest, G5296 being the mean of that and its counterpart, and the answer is 48.1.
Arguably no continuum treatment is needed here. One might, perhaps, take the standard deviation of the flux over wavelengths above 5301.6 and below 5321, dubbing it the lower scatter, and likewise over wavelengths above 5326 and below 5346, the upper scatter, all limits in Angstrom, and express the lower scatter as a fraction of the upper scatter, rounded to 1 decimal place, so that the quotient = 1.9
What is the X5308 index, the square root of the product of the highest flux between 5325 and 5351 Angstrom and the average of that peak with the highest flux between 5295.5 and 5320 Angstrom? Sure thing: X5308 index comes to 49.6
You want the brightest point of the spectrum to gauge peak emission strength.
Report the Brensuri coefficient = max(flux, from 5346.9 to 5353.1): 50.38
